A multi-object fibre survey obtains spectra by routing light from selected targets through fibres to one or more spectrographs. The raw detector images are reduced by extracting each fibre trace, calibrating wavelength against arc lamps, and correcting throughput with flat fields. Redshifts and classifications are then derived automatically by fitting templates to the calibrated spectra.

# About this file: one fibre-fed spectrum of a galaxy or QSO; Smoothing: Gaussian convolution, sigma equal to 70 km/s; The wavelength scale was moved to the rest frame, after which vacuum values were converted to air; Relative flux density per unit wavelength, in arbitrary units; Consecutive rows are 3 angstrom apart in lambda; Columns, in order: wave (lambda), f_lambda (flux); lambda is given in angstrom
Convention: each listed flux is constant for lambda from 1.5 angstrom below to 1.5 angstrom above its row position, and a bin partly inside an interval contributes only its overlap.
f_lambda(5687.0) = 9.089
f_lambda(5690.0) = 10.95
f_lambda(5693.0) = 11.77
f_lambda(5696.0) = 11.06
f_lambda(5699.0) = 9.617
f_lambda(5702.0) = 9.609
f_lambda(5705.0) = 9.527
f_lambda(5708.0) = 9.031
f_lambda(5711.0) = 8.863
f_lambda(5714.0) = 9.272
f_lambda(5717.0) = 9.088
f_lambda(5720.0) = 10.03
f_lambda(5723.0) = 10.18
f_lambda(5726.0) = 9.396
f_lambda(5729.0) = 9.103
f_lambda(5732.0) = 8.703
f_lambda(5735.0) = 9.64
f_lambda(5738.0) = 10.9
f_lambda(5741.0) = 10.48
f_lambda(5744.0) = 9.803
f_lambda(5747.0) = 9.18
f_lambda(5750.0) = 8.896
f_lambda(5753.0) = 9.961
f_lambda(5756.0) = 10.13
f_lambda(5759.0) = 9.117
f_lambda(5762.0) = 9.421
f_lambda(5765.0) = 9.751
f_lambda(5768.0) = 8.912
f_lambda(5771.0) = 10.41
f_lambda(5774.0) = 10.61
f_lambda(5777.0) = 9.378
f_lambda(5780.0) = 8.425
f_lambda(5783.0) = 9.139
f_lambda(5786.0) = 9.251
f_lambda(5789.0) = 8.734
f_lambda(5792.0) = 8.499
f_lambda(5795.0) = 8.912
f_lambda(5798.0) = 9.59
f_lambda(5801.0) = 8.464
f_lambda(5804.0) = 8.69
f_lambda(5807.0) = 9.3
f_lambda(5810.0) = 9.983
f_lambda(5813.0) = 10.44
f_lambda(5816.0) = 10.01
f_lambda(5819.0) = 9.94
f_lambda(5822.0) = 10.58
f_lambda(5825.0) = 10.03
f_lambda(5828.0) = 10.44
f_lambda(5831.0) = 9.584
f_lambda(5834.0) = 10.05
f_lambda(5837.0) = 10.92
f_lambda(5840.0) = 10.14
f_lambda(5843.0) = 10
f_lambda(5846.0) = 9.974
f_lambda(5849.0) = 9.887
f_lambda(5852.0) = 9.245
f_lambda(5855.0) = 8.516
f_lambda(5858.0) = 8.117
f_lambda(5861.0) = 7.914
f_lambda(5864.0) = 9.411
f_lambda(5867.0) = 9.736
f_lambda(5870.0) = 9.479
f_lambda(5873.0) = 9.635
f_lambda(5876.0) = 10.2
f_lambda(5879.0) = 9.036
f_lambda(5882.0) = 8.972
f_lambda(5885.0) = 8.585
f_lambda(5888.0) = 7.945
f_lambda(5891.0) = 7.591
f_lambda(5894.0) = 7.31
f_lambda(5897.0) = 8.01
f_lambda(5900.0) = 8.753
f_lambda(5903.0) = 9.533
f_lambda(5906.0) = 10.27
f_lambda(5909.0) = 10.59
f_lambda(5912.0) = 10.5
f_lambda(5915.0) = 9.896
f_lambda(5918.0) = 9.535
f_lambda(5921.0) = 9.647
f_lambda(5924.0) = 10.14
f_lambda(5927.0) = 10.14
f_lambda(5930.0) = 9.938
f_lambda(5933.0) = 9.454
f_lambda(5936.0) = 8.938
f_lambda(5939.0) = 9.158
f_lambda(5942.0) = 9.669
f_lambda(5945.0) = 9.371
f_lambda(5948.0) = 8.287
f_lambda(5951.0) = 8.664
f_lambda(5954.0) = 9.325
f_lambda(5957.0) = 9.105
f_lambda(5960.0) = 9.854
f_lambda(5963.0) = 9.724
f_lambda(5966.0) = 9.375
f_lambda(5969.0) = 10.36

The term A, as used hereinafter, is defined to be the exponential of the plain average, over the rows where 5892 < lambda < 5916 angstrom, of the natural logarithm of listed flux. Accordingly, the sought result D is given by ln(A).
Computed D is 2.23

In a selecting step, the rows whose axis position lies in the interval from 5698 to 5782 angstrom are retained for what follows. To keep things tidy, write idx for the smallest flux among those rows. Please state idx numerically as 8.425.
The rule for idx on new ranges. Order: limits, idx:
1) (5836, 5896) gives 7.31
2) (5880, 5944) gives 7.31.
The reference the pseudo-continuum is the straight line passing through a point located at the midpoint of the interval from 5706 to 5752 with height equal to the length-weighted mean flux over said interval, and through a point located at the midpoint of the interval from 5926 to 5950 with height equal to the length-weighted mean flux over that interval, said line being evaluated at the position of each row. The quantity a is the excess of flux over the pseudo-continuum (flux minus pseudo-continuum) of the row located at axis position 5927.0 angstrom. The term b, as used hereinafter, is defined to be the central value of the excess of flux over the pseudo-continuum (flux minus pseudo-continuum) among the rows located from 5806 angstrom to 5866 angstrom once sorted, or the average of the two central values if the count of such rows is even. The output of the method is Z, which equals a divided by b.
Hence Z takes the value 1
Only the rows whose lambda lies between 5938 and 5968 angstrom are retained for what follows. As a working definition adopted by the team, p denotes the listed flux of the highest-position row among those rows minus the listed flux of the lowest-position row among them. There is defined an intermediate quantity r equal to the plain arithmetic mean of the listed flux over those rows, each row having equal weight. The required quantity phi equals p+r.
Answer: 9.5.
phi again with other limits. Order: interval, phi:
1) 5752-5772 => 10.1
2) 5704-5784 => 9.1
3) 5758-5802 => 8.6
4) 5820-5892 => 6.4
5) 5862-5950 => 8.2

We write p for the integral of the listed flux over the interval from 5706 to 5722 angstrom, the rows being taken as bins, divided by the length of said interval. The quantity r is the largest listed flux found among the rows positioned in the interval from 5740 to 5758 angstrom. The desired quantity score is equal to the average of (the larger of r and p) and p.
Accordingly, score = 9.9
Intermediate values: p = 9.29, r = 10.48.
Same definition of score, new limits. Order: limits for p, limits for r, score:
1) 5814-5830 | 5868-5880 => 10.2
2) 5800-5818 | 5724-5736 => 9.6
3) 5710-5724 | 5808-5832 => 10.0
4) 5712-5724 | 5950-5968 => 9.7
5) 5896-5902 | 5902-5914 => 9.5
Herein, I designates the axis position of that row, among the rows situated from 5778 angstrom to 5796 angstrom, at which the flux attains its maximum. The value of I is 5786.0 angstrom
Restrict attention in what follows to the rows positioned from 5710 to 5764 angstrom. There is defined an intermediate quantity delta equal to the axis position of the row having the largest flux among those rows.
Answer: 5738.0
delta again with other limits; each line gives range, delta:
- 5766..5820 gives 5774.0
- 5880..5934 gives 5909.0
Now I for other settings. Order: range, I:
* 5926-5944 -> 5927.0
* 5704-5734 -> 5723.0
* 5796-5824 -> 5822.0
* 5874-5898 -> 5876.0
